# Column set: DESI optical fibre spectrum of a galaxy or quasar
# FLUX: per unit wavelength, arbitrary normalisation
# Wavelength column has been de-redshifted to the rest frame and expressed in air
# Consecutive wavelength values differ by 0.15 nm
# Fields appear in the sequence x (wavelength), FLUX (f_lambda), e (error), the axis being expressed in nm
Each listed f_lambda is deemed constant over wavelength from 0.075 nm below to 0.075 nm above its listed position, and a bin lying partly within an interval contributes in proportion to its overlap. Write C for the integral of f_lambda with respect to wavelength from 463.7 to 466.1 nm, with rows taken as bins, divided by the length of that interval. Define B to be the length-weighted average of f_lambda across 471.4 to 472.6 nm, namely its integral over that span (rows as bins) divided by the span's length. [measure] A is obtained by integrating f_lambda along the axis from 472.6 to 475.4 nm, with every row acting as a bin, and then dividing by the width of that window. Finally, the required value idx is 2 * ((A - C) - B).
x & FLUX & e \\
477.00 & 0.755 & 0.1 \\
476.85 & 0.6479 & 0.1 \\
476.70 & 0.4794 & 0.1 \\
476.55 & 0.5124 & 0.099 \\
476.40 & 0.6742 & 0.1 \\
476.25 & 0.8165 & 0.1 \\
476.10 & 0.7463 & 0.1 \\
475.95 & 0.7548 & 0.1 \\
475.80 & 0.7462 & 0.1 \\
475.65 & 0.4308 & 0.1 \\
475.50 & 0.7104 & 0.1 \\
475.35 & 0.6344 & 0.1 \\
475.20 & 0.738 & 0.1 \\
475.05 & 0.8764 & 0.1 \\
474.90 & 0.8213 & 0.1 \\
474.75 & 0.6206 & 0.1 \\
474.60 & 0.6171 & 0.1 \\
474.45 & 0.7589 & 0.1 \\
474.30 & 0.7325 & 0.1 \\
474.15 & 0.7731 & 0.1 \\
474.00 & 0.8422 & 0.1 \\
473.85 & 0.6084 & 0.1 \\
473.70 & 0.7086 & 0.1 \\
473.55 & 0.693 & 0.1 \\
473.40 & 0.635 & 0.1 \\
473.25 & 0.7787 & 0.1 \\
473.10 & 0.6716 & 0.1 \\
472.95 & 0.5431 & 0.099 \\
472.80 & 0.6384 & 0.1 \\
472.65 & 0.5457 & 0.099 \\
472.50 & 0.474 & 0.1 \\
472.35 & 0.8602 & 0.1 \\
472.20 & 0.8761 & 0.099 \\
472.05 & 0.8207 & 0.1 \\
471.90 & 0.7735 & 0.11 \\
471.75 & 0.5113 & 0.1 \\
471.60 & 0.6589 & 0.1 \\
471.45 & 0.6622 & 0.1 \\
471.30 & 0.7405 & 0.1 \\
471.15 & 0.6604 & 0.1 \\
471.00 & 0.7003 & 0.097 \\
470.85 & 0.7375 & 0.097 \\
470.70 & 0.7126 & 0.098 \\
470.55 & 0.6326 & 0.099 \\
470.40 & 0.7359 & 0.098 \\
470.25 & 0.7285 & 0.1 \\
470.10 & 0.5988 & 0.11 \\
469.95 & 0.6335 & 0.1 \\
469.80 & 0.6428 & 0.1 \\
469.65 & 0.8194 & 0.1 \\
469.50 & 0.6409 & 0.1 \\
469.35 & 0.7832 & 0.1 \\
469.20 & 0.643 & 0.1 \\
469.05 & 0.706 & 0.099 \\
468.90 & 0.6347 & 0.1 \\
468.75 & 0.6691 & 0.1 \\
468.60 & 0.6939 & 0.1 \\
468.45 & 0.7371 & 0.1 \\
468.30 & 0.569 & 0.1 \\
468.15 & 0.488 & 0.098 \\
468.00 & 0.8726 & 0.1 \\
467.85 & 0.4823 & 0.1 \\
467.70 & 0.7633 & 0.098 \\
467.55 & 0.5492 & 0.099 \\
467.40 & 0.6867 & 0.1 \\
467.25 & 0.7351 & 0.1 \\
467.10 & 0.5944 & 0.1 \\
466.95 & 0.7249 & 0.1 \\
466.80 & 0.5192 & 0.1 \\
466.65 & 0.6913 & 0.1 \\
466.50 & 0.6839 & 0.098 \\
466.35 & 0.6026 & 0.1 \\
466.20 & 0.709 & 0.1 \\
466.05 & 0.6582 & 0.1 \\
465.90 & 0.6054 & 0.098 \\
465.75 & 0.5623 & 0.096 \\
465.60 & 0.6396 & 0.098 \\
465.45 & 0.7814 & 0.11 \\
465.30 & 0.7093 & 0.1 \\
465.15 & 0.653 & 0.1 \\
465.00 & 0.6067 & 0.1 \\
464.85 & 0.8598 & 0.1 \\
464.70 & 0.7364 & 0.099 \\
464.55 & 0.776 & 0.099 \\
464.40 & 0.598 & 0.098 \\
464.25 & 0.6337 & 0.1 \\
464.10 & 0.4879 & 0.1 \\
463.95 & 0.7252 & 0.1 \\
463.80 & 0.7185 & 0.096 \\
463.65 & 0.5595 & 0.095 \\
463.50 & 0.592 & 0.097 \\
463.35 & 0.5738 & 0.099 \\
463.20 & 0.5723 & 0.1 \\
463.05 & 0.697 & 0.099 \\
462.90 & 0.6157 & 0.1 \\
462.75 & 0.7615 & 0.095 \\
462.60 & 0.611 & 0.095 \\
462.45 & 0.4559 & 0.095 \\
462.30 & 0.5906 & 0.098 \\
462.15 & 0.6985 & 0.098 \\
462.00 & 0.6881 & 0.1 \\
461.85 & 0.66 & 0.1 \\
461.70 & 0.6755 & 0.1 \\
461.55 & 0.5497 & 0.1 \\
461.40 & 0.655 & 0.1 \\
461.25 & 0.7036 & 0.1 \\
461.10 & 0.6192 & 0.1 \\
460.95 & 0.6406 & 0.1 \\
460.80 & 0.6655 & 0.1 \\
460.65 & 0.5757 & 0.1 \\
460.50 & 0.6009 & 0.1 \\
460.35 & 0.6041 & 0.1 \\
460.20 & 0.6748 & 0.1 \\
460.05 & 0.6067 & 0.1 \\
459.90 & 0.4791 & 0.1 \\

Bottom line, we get -1.35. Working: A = 0.70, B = 0.70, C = 0.671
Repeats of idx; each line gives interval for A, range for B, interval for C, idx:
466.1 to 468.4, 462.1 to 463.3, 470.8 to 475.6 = -1.35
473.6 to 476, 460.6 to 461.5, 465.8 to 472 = -1.20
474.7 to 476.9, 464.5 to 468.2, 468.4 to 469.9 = -1.36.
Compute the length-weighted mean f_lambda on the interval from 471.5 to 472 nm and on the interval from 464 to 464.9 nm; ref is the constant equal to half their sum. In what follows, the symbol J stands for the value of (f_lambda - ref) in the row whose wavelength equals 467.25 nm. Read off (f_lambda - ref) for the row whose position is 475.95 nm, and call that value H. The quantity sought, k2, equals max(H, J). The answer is 0.09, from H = 0.09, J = 0.067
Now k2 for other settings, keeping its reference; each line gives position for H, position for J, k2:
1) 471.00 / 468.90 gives 0.03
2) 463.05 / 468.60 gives 0.03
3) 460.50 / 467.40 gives 0.02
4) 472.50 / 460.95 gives -0.03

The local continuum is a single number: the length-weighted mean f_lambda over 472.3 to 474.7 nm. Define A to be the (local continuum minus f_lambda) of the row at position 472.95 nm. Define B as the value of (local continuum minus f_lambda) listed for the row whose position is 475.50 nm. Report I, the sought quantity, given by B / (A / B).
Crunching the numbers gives 0.01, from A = 0.13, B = -0.03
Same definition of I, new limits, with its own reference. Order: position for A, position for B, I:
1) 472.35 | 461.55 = -0.09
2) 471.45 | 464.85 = 2.17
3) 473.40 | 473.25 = 0.24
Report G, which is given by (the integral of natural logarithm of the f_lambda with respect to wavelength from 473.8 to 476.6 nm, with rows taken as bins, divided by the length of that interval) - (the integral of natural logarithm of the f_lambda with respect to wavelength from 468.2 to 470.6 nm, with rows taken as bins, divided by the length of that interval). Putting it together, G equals 0.04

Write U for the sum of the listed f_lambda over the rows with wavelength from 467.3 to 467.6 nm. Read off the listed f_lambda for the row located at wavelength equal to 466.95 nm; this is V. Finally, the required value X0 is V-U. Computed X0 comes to -0.51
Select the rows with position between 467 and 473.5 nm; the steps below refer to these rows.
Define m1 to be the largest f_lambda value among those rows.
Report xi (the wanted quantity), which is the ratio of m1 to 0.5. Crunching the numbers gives 1.75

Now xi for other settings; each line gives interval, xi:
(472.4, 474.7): 1.68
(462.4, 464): 1.52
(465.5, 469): 1.75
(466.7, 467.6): 1.47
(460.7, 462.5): 1.41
